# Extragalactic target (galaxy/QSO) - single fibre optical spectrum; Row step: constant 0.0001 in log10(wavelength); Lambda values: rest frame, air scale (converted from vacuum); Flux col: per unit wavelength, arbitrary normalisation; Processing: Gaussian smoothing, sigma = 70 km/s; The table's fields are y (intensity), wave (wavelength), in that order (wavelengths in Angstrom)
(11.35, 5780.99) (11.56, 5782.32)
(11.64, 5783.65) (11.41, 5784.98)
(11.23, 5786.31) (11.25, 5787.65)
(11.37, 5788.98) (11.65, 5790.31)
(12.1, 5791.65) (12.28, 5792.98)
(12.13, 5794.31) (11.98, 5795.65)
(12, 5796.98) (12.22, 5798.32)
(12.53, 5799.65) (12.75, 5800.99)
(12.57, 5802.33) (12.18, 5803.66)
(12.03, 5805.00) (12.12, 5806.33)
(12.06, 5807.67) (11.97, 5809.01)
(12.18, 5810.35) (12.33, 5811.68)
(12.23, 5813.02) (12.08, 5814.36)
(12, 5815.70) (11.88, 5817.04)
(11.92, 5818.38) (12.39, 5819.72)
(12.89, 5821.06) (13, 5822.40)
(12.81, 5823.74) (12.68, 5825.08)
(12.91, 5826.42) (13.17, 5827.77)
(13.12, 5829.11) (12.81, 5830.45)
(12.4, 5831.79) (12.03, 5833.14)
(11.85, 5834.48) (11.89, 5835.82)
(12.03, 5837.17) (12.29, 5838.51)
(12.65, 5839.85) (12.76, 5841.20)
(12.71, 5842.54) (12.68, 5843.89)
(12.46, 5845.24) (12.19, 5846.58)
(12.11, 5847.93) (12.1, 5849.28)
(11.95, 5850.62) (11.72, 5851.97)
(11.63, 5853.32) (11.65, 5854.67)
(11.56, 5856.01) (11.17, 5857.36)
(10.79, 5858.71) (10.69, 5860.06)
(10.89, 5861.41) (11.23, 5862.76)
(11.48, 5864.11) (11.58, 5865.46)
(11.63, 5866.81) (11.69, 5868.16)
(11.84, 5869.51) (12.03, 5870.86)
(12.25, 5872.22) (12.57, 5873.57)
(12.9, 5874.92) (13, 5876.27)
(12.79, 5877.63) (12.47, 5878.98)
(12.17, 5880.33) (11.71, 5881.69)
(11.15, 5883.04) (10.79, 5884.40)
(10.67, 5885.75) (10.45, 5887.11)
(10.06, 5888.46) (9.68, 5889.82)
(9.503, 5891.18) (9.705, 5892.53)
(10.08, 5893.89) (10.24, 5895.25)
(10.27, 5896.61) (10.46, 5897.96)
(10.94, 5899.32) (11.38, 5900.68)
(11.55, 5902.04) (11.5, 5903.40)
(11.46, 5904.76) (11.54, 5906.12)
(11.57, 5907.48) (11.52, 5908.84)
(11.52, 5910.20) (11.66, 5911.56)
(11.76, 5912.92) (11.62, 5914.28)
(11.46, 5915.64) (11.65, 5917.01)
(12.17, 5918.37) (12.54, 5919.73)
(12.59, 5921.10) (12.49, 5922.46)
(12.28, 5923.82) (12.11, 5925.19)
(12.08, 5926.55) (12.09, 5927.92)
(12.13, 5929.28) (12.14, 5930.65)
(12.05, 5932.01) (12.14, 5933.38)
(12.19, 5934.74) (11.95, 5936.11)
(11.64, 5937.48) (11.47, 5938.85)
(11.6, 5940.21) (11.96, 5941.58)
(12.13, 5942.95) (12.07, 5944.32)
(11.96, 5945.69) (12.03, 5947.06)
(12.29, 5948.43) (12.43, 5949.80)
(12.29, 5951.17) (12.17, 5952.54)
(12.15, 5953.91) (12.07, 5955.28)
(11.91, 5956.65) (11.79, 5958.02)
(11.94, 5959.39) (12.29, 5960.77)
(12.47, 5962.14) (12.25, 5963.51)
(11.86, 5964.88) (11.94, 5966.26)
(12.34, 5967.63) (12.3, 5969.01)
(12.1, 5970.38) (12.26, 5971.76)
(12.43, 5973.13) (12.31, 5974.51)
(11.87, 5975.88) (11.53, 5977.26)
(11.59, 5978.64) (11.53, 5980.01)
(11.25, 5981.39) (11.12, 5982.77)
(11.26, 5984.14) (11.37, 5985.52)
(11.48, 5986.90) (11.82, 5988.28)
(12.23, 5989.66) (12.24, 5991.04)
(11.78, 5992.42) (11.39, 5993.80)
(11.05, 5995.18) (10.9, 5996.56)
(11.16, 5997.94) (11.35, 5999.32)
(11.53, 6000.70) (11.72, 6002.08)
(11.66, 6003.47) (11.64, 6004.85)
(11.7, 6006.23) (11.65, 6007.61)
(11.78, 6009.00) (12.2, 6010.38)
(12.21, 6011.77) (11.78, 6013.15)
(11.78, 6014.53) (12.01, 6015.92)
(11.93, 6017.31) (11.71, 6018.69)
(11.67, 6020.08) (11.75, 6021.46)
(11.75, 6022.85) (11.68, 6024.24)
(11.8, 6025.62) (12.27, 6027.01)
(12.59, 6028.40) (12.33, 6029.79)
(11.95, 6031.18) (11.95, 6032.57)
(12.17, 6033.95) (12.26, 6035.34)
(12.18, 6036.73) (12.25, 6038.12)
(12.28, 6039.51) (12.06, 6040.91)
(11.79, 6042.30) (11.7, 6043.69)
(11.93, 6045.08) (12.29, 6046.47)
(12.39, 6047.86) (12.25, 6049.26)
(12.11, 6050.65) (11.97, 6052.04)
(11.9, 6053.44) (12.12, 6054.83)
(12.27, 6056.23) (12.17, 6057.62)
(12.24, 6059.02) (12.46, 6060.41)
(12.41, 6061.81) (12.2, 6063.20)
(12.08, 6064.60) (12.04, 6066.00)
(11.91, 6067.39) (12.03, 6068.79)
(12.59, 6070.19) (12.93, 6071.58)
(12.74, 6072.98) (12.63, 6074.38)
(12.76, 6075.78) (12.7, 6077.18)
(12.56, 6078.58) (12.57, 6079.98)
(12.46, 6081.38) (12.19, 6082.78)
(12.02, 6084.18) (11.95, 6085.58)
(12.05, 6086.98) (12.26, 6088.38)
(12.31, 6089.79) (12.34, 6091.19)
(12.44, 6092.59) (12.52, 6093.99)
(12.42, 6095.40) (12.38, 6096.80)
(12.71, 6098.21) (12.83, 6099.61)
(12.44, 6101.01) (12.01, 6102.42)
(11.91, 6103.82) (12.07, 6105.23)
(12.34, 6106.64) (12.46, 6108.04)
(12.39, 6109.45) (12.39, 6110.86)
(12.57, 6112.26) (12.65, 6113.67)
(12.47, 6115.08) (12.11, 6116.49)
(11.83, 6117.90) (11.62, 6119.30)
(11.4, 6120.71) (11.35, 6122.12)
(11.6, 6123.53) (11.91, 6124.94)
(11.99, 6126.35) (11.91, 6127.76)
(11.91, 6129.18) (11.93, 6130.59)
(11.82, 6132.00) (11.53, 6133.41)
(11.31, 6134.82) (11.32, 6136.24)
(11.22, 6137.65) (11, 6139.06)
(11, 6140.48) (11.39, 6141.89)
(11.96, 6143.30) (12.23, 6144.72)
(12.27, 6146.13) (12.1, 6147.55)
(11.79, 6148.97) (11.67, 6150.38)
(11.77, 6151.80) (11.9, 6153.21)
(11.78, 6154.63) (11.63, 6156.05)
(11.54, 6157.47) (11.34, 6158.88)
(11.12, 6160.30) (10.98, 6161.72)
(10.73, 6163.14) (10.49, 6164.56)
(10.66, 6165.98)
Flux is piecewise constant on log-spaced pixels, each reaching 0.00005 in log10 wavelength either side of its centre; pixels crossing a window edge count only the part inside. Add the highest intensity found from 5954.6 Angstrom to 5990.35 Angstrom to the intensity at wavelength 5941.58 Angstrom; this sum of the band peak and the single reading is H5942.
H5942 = 24.4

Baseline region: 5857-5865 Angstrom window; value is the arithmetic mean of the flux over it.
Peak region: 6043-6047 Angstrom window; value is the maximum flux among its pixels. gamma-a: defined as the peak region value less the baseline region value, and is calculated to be 1.2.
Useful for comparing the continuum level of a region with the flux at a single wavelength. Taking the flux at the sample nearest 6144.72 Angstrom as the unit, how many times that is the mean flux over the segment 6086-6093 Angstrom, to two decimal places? 1.00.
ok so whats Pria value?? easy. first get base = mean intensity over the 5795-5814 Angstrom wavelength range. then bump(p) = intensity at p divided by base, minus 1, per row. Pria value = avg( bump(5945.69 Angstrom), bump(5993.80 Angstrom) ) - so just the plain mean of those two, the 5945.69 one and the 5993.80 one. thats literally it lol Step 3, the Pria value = -0.045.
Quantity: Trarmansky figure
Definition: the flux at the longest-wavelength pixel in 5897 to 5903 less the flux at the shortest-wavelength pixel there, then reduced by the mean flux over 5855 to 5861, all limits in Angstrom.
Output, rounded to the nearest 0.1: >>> -10.0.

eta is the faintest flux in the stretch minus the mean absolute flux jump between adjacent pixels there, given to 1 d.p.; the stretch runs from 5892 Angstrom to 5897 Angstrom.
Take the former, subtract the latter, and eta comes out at 9.5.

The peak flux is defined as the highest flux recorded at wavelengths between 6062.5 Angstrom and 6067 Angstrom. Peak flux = 12.2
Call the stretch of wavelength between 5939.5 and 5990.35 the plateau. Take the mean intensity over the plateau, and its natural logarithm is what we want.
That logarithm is 2.48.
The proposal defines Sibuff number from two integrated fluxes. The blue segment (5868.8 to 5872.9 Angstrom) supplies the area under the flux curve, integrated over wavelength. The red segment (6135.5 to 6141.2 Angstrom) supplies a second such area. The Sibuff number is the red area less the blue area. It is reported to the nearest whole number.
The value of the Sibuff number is 14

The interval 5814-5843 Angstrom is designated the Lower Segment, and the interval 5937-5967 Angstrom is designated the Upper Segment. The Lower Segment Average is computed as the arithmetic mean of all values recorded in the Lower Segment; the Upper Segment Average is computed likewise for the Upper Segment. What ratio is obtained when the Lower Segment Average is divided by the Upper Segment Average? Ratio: 1.04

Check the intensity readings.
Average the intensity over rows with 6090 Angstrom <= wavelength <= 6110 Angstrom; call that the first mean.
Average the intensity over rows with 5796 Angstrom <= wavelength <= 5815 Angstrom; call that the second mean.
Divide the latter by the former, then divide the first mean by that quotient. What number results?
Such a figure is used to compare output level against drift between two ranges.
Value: 12.5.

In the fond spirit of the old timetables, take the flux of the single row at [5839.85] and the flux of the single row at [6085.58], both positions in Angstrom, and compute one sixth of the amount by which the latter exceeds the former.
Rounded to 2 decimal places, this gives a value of -0.12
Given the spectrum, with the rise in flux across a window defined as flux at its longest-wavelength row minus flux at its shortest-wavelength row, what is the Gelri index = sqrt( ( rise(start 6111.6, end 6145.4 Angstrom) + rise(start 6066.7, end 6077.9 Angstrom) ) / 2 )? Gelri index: 0.47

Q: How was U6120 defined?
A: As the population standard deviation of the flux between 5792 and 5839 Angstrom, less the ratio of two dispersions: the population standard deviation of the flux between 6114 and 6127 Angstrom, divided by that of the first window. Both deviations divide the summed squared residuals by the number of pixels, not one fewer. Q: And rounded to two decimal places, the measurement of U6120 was -0.50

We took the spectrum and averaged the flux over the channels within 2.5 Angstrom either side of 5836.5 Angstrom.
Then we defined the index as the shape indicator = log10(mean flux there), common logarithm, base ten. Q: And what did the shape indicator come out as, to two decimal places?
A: 1.08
